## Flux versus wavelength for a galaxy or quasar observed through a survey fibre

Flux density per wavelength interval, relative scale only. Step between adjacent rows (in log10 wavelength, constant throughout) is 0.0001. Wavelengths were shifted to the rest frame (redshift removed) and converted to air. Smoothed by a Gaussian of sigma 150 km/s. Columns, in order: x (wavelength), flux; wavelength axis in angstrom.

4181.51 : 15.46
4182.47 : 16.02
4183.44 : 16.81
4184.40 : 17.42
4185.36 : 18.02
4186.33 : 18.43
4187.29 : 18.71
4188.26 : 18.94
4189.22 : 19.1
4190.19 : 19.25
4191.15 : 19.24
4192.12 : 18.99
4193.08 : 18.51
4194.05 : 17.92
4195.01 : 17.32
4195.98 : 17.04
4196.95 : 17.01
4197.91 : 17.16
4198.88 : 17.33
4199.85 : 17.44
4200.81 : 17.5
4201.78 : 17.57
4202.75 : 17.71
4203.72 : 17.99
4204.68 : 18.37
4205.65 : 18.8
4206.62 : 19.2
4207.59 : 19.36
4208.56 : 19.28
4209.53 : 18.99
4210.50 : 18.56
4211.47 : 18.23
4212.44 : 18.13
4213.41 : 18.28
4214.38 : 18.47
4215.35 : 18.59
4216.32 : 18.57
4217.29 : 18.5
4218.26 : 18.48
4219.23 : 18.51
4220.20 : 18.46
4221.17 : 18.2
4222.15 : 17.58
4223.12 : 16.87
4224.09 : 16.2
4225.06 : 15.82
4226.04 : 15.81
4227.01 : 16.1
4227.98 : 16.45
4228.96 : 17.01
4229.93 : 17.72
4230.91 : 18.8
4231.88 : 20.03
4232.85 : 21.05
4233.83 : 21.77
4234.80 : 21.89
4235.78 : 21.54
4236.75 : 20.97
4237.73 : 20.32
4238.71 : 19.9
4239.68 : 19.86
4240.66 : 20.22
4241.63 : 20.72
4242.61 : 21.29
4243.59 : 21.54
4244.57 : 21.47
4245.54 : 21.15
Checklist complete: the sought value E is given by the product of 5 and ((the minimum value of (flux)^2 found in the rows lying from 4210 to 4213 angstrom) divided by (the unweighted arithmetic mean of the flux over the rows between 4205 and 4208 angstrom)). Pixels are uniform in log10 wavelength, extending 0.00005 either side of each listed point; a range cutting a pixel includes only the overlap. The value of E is 86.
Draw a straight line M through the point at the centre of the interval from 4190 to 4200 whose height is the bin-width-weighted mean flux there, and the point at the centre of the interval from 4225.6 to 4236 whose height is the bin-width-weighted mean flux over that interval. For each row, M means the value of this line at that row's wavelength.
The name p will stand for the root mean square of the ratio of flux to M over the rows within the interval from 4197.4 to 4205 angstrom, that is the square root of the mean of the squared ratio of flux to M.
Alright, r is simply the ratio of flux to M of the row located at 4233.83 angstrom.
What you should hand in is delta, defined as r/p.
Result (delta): 1.18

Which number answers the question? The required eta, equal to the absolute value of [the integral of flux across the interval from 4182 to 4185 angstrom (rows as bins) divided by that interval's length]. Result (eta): 16.81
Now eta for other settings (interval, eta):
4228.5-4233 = 18.80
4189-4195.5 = 18.59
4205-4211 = 18.99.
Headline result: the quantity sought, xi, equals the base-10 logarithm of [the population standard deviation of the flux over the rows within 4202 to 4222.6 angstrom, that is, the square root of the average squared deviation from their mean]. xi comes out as -0.3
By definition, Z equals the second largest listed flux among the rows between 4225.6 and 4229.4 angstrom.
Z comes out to 16.45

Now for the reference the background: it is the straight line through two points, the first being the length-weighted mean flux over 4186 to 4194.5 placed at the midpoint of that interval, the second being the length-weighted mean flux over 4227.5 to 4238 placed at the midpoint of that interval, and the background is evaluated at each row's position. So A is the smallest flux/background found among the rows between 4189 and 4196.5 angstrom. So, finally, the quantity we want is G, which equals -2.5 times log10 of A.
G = 0.11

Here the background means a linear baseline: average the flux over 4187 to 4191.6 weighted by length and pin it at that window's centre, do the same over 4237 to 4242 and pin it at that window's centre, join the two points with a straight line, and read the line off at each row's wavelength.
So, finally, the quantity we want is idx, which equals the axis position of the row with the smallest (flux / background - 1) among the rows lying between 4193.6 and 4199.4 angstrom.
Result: 4196.95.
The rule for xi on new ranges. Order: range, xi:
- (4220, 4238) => 0.3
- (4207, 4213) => -0.3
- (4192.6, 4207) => -0.2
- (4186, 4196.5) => -0.1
